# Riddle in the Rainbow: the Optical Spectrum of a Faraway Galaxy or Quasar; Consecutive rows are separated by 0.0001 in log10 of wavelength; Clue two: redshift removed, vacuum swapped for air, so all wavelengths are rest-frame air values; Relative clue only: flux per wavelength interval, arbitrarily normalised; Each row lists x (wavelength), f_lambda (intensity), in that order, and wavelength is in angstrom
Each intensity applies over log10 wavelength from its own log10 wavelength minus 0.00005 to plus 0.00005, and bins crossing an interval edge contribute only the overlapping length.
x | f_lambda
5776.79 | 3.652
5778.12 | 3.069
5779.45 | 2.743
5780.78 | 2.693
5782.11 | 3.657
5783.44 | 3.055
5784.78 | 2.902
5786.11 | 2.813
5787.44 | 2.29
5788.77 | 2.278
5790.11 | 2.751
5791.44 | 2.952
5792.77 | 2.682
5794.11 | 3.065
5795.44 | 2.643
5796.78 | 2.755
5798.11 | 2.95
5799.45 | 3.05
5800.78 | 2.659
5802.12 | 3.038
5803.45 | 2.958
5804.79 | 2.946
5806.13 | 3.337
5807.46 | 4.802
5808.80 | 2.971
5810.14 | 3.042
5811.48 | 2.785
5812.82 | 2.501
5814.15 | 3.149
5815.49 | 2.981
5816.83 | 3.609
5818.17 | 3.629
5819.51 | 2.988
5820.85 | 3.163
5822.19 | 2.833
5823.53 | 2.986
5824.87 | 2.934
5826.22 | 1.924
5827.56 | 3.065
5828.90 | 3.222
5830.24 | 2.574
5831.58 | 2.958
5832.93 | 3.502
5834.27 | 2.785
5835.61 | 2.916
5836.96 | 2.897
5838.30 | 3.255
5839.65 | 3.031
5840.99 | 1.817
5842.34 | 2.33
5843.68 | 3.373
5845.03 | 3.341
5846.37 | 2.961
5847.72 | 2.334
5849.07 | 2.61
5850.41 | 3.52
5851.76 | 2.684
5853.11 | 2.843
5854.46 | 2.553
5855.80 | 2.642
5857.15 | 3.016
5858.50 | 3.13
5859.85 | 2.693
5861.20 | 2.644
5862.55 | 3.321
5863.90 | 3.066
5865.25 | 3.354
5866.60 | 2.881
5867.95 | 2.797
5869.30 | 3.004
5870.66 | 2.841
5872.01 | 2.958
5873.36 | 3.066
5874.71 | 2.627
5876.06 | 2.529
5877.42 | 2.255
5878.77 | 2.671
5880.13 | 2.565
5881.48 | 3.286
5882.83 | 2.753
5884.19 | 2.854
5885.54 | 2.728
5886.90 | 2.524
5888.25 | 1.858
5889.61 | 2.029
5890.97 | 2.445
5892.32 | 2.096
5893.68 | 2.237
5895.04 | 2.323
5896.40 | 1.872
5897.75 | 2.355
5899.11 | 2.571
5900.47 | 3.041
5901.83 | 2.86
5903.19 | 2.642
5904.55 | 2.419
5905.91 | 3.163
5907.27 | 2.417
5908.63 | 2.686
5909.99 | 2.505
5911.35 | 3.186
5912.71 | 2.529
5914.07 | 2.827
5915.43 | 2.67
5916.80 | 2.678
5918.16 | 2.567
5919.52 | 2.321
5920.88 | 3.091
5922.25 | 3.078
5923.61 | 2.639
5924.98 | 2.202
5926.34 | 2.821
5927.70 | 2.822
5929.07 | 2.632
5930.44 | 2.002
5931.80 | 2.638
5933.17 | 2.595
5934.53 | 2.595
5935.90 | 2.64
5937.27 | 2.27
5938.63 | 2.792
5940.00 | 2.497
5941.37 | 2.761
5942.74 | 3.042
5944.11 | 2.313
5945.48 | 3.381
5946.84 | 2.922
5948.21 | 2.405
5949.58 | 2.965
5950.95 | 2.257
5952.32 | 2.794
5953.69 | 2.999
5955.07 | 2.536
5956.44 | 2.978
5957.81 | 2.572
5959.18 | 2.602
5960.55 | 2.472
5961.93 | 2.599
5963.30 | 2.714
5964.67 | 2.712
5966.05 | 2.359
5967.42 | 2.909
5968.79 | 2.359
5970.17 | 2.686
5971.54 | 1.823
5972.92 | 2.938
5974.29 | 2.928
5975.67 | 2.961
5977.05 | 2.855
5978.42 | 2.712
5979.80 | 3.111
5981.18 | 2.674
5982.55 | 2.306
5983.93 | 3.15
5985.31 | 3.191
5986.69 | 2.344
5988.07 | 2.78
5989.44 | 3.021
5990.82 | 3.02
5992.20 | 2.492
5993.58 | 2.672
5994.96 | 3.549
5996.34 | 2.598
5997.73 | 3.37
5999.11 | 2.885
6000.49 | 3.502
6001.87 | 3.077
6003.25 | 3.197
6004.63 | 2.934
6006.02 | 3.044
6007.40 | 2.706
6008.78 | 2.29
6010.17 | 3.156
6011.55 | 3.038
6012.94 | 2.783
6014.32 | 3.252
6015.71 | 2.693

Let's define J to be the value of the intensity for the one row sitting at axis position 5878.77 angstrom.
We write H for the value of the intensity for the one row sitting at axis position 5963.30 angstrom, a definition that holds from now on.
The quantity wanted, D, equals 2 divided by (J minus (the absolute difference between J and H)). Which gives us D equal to 0.76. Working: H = 2.714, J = 2.671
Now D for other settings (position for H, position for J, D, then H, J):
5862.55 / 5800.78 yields 1.00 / 3.321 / 2.659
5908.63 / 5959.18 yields 0.79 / 2.686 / 2.602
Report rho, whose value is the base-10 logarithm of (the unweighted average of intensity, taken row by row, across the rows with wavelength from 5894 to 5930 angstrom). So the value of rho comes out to 0.423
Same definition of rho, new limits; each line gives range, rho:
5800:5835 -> 0.485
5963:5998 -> 0.444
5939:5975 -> 0.427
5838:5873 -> 0.460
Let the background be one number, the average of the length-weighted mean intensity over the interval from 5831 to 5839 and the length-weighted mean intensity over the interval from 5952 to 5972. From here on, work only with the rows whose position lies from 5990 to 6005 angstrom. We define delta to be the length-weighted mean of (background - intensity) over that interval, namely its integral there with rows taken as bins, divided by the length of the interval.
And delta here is -0.20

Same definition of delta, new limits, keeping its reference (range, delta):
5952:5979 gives 0.16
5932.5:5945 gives 0.21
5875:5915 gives 0.27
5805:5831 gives -0.24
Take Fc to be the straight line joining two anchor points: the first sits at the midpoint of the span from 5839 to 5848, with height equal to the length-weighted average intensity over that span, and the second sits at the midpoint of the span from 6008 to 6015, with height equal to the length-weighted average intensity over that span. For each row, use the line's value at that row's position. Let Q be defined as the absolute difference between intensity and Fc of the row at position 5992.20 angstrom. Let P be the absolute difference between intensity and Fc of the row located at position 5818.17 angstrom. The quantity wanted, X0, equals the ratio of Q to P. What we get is 0.44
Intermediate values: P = 0.89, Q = 0.4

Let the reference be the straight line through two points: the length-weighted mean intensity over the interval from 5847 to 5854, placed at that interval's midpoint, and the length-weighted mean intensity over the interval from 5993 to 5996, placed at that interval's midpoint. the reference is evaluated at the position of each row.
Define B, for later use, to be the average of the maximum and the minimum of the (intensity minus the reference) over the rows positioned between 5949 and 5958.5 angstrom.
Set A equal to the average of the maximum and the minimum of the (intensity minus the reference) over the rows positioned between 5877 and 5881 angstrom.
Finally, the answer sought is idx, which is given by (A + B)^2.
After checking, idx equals 0.54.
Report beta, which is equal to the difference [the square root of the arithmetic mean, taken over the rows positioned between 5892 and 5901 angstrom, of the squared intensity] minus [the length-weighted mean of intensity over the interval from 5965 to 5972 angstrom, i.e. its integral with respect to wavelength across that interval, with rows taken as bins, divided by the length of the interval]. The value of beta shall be -0.08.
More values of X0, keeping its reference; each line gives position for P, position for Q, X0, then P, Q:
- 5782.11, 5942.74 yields 0.21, 0.95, 0.2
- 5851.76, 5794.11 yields 4.23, 0.08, 0.3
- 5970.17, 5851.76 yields 0.46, 0.18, 0.1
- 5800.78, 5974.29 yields 0.91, 0.06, 0.1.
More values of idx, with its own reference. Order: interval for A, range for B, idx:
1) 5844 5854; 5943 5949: 0.00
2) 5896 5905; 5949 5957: 0.61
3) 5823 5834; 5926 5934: 0.32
